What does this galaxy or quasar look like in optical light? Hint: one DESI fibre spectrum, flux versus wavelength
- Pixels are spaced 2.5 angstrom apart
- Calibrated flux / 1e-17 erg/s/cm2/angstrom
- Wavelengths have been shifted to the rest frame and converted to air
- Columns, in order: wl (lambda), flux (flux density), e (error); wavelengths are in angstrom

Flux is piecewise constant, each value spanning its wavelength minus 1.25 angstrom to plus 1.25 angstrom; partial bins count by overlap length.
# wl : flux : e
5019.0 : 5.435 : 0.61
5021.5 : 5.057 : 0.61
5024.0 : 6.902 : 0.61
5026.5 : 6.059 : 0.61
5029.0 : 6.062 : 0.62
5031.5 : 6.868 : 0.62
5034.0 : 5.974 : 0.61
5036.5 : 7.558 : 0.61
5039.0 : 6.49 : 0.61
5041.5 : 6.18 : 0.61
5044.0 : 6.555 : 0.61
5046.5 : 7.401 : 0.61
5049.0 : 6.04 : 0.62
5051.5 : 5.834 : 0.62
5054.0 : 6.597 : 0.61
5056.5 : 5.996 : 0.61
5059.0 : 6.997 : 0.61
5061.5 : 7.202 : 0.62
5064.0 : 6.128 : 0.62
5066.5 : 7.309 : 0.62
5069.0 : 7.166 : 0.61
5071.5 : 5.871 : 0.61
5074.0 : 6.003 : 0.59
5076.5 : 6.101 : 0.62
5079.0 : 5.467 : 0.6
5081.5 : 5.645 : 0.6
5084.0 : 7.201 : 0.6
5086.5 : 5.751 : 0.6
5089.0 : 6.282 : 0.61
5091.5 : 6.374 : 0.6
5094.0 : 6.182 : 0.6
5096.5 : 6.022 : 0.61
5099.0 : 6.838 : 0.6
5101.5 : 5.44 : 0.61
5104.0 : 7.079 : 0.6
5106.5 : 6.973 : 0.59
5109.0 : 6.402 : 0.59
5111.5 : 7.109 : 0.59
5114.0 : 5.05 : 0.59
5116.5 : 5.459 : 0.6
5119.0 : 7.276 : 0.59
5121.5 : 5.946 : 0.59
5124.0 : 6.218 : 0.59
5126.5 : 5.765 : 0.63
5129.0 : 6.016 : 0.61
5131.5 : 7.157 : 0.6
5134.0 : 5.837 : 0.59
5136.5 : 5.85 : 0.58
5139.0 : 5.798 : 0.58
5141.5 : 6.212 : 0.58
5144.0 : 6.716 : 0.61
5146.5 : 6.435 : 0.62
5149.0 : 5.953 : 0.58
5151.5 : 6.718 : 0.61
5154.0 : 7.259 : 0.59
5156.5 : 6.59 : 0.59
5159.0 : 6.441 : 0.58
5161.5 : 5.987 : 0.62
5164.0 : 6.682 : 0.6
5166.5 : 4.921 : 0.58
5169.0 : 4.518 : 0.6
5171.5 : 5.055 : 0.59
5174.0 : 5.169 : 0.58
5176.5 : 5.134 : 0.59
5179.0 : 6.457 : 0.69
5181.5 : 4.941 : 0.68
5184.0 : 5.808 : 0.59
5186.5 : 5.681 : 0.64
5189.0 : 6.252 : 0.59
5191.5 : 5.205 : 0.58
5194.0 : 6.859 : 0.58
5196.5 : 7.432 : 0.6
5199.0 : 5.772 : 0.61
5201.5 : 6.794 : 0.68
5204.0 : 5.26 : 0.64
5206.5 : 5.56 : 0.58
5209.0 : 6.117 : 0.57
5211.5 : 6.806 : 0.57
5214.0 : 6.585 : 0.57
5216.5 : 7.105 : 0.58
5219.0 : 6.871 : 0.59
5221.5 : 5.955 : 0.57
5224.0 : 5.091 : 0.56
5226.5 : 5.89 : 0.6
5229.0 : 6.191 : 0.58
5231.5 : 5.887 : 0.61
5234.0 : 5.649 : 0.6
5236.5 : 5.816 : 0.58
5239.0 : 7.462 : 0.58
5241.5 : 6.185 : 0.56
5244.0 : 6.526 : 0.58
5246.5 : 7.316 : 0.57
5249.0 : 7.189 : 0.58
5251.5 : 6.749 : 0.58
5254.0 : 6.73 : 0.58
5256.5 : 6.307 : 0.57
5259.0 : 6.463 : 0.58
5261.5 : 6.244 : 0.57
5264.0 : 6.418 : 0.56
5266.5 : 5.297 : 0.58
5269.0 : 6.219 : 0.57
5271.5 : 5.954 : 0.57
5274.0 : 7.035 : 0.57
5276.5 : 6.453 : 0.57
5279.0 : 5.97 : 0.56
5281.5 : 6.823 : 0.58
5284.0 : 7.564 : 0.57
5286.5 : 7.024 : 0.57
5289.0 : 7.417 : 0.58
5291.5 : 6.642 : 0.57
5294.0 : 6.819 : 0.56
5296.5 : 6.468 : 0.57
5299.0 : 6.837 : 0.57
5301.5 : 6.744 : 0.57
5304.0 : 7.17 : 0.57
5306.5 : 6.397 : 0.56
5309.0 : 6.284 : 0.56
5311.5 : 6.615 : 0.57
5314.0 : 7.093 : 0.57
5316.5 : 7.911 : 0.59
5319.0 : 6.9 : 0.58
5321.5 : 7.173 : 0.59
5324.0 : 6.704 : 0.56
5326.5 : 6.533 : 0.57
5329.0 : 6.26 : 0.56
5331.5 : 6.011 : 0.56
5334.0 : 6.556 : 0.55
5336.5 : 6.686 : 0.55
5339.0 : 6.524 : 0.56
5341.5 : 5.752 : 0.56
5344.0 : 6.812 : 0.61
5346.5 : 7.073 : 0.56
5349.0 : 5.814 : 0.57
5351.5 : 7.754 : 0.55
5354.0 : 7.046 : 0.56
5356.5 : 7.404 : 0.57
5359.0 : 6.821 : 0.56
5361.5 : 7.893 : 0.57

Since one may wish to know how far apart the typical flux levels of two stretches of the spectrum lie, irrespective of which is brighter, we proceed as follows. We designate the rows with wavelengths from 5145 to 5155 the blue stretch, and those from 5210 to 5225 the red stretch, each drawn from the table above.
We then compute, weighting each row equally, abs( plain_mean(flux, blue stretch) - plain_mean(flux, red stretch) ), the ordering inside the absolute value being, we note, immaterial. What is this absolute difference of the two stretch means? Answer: 0.2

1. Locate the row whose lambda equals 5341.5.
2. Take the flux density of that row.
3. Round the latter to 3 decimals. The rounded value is 5.752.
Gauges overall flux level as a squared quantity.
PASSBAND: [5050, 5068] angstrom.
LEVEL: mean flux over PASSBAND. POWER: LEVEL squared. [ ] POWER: 43.3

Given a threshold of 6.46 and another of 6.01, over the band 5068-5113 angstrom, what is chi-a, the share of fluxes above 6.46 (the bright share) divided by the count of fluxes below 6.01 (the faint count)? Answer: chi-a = 0.056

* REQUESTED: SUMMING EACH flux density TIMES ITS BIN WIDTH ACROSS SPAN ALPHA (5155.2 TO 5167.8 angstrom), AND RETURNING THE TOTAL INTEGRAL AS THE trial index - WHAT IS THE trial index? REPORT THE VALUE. 77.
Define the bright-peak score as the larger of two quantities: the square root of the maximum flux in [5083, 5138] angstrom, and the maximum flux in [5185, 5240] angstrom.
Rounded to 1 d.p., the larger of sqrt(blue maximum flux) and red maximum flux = 7.5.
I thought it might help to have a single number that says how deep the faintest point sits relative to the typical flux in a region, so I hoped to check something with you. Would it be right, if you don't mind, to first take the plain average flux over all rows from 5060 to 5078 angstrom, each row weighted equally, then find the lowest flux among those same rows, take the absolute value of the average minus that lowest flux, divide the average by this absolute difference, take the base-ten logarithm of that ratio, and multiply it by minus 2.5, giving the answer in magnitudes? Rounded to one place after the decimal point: -2.5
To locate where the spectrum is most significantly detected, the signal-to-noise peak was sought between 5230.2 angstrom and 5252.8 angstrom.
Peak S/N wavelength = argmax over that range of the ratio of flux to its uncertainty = 5239.0 angstrom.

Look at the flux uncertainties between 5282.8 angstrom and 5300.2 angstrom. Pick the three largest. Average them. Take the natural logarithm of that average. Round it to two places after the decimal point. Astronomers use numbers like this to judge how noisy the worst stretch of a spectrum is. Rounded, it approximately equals -0.56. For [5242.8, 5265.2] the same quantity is -0.54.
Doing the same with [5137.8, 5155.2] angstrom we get -0.49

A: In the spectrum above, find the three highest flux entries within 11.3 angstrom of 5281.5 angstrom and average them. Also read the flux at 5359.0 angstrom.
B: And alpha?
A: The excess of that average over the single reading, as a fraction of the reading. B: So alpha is 0.076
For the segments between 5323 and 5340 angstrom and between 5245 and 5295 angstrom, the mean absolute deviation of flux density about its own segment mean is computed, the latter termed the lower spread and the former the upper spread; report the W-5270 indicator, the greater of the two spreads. 0.44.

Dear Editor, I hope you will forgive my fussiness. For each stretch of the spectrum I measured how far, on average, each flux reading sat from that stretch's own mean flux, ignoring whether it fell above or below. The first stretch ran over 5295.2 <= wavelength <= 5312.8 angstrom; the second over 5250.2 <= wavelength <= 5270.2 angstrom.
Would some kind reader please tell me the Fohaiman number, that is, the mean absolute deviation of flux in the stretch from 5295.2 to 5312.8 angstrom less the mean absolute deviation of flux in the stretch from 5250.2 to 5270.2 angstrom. -0.1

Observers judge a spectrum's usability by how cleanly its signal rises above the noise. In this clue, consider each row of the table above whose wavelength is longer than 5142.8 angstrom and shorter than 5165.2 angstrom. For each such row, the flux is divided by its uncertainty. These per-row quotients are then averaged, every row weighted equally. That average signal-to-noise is 10.9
